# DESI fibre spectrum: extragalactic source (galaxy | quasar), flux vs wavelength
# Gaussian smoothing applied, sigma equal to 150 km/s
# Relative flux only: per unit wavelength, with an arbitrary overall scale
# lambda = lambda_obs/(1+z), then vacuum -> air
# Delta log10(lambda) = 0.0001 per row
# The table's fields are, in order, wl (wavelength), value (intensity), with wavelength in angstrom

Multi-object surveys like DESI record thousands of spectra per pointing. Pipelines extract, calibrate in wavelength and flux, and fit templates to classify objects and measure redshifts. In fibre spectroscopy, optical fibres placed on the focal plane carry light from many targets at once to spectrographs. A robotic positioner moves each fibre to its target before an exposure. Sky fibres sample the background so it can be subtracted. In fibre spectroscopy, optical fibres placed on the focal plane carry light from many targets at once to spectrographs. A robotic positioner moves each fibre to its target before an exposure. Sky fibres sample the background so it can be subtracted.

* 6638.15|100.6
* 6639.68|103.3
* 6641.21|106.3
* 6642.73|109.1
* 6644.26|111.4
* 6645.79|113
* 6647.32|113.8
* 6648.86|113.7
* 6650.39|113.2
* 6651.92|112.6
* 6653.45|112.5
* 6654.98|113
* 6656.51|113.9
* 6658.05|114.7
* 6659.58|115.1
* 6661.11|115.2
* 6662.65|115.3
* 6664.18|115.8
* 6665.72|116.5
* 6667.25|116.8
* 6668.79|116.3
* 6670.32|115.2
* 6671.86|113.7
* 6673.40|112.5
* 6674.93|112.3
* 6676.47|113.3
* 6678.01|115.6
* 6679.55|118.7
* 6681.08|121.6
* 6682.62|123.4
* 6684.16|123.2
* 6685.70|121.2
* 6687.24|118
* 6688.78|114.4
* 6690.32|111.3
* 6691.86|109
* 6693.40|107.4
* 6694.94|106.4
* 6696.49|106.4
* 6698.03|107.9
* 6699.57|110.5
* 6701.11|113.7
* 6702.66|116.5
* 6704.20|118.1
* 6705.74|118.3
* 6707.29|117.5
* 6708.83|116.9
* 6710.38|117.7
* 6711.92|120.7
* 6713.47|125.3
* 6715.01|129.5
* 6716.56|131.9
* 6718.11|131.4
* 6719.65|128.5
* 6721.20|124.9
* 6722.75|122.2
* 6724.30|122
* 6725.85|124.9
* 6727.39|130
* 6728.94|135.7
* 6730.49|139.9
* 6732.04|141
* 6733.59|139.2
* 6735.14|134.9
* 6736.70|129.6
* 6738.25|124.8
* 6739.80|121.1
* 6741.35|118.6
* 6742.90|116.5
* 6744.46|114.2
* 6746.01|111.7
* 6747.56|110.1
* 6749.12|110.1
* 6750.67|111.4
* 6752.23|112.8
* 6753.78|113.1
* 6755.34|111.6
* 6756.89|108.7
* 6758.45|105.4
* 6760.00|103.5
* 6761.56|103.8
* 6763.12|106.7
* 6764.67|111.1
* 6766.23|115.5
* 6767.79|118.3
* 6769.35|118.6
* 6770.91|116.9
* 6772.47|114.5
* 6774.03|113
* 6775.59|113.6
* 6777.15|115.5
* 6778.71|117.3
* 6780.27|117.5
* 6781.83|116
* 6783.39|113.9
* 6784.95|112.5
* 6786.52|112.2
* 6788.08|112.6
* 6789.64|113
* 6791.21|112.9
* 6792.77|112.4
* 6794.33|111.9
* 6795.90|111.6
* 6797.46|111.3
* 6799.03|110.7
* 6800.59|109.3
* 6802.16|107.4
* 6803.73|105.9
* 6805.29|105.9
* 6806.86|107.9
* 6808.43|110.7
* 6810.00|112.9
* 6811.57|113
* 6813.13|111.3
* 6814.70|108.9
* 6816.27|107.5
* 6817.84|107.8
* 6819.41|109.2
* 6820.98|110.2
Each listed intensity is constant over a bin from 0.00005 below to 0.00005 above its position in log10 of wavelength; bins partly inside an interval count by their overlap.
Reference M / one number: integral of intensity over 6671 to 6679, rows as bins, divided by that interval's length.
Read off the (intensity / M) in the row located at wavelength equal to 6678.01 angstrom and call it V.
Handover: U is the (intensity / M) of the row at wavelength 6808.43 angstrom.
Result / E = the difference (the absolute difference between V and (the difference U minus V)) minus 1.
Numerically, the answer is 0.1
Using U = 0.98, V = 1.02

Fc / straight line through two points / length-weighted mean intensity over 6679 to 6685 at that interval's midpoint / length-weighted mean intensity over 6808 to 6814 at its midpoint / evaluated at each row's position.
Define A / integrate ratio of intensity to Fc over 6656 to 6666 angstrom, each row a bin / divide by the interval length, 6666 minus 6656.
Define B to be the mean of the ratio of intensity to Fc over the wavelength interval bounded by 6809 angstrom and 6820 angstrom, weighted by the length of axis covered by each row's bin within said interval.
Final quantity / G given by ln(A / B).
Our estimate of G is -0.06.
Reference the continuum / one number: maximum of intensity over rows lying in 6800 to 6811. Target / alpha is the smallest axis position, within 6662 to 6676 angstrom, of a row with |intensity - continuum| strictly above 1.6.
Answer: 6662.65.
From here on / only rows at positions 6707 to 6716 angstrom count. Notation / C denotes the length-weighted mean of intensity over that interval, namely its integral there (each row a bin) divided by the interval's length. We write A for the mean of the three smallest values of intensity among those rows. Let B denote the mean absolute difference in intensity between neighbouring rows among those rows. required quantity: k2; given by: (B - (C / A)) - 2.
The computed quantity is -0.4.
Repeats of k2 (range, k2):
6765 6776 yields -1.5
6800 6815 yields -1.4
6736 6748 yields -0.3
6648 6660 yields -2.5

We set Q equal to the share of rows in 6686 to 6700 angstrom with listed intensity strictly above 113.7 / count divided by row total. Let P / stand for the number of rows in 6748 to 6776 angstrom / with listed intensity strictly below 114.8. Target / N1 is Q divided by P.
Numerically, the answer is 0.02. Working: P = 14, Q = 0.2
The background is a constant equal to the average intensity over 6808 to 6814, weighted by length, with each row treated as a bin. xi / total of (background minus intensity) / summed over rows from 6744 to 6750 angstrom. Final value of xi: 2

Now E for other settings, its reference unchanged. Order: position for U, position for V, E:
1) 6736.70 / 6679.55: -0.1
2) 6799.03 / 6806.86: -0.1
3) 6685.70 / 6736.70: 0.2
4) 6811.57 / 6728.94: 0.4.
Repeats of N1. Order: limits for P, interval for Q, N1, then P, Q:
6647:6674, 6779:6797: 0.03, 10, 0.3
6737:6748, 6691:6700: 0.00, 3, 0.0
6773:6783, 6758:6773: 0.25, 2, 0.5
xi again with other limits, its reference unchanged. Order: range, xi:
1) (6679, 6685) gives -39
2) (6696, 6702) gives 10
